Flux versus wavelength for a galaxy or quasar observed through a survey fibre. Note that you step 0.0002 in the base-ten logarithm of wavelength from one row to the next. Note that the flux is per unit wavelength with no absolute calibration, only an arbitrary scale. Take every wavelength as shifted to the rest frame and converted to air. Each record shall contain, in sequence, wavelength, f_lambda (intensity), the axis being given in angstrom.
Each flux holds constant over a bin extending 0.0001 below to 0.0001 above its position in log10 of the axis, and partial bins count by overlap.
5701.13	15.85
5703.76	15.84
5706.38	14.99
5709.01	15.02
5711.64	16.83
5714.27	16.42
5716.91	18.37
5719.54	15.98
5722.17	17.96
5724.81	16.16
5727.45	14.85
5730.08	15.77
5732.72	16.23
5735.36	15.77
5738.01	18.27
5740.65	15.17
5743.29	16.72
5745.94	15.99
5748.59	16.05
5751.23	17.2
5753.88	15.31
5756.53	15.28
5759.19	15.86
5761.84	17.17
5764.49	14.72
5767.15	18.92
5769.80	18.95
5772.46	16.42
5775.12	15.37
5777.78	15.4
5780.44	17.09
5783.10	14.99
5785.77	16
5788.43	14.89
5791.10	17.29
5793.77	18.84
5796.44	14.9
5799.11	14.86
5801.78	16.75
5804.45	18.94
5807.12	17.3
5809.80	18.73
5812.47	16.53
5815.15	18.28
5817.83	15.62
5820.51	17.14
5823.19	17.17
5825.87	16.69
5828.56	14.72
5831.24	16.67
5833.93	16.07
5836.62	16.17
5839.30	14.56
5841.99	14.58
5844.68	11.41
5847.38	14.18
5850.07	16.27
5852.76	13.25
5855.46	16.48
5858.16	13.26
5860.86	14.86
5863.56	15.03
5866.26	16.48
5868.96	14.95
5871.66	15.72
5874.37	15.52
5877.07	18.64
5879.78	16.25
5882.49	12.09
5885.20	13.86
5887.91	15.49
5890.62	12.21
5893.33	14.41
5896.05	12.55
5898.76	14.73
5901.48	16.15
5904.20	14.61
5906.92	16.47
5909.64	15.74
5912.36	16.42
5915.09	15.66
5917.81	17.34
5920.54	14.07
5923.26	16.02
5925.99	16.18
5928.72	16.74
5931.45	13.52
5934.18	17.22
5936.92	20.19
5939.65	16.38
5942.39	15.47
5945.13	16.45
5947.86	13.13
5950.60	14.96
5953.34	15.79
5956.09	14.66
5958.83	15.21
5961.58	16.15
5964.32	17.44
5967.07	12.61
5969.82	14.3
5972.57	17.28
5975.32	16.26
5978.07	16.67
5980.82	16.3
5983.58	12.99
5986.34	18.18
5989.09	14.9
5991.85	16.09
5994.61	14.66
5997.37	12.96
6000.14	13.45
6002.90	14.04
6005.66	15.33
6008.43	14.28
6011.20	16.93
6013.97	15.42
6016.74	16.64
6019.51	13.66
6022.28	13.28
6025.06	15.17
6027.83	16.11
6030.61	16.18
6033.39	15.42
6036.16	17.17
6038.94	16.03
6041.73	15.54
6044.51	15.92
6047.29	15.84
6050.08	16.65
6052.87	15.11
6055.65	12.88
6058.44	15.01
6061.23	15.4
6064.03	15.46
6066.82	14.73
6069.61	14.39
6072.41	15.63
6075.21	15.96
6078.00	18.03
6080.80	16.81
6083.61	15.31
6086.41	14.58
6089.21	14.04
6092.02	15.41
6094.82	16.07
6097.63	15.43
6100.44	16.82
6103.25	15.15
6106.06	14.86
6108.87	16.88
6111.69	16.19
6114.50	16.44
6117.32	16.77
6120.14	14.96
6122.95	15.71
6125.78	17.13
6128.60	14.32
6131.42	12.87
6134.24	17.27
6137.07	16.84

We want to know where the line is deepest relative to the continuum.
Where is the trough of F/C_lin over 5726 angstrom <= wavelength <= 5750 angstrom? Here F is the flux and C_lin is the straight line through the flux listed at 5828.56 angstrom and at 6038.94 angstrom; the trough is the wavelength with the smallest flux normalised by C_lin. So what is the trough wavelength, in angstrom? 5727.45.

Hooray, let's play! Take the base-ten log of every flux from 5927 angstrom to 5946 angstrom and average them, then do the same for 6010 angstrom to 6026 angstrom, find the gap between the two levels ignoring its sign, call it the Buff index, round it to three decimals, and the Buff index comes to 0.037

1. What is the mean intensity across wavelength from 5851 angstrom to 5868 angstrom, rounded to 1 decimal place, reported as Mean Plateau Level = 14.9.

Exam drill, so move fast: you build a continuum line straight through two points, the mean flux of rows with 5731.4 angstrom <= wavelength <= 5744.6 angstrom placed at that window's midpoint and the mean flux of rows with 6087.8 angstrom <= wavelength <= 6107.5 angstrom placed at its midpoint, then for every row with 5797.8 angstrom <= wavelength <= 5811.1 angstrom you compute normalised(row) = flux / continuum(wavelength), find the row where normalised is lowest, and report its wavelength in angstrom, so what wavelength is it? 5799.11 angstrom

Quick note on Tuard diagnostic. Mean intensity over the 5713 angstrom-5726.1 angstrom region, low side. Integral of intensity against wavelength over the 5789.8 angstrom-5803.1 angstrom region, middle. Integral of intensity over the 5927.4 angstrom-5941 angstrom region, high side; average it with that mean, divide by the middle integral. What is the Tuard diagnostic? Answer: 0.559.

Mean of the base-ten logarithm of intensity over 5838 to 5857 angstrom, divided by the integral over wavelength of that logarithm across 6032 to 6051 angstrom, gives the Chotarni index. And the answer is 0.05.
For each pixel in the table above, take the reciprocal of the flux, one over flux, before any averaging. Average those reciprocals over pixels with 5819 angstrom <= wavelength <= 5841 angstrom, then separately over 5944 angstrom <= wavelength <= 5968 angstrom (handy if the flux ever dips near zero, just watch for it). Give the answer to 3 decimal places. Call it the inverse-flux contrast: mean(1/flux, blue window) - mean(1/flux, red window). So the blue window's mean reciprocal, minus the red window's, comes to -0.004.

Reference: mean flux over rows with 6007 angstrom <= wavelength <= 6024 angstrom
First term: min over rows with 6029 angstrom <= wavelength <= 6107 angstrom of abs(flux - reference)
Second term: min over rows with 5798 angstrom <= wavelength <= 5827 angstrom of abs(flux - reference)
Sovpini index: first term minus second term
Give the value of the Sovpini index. -0.15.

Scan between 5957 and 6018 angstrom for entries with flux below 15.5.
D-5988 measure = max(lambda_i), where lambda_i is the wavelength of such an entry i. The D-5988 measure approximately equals 6013.97 angstrom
